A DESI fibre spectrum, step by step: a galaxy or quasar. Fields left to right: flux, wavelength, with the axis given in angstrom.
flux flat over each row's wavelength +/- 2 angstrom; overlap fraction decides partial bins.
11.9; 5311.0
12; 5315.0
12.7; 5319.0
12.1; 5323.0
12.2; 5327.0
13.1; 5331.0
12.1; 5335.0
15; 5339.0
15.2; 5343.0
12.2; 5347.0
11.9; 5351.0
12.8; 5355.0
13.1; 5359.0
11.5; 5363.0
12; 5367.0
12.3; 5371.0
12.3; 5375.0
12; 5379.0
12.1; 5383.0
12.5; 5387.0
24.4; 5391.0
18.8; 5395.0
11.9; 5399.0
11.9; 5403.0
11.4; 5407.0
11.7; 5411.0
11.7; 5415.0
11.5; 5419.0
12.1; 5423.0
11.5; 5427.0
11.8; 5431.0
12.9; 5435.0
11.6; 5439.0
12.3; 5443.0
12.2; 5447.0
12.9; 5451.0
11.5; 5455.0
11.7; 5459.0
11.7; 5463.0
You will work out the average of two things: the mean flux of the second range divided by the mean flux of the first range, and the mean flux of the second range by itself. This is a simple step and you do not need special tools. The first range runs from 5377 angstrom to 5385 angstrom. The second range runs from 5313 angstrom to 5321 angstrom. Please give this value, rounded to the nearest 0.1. 6.7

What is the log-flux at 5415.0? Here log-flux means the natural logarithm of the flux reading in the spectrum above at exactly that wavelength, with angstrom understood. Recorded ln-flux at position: 2.46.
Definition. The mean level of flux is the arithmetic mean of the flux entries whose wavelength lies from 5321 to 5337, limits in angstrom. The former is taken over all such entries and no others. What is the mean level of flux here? 12.4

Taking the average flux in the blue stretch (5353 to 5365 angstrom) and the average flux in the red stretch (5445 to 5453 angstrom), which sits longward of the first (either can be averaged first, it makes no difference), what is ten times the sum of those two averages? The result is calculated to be 250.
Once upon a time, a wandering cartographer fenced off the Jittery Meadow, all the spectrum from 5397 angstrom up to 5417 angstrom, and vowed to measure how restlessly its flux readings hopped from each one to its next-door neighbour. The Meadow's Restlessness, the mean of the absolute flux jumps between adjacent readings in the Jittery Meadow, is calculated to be 0.20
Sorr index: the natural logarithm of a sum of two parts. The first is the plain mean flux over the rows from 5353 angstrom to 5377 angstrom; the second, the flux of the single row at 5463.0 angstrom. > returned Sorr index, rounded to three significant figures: 3.18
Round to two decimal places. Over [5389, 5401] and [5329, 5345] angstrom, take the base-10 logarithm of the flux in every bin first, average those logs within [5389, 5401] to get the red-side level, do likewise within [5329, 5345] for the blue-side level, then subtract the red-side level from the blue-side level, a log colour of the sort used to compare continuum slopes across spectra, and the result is -0.11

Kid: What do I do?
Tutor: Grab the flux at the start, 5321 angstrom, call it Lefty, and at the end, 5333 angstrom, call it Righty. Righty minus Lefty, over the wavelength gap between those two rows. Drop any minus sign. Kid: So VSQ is 0.125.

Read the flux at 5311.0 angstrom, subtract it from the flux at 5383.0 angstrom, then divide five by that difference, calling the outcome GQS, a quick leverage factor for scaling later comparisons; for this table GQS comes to 25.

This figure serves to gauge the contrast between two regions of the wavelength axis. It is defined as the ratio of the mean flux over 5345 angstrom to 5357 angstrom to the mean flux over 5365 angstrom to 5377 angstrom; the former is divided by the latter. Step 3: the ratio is 1.01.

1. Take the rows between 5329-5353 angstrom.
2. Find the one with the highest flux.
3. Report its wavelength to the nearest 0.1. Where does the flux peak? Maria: 5343.0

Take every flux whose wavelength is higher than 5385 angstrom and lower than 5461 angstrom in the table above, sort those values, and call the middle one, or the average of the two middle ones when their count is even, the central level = 11.9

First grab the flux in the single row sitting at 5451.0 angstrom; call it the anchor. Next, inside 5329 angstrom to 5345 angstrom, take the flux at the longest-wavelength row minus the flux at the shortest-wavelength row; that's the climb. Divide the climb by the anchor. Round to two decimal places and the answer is 0.16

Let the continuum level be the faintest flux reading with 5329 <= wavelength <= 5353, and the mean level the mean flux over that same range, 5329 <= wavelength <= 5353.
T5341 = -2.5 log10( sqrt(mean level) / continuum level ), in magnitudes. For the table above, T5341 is 1.286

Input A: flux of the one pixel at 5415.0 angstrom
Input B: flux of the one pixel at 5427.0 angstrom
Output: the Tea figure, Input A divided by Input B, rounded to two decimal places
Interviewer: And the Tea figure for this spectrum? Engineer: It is 1.02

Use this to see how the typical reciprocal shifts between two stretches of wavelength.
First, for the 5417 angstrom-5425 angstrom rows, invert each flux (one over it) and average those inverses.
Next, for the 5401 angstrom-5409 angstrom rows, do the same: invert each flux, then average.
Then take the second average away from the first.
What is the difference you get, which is -0.0011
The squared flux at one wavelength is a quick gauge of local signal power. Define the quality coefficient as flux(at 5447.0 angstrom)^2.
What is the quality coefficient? 149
